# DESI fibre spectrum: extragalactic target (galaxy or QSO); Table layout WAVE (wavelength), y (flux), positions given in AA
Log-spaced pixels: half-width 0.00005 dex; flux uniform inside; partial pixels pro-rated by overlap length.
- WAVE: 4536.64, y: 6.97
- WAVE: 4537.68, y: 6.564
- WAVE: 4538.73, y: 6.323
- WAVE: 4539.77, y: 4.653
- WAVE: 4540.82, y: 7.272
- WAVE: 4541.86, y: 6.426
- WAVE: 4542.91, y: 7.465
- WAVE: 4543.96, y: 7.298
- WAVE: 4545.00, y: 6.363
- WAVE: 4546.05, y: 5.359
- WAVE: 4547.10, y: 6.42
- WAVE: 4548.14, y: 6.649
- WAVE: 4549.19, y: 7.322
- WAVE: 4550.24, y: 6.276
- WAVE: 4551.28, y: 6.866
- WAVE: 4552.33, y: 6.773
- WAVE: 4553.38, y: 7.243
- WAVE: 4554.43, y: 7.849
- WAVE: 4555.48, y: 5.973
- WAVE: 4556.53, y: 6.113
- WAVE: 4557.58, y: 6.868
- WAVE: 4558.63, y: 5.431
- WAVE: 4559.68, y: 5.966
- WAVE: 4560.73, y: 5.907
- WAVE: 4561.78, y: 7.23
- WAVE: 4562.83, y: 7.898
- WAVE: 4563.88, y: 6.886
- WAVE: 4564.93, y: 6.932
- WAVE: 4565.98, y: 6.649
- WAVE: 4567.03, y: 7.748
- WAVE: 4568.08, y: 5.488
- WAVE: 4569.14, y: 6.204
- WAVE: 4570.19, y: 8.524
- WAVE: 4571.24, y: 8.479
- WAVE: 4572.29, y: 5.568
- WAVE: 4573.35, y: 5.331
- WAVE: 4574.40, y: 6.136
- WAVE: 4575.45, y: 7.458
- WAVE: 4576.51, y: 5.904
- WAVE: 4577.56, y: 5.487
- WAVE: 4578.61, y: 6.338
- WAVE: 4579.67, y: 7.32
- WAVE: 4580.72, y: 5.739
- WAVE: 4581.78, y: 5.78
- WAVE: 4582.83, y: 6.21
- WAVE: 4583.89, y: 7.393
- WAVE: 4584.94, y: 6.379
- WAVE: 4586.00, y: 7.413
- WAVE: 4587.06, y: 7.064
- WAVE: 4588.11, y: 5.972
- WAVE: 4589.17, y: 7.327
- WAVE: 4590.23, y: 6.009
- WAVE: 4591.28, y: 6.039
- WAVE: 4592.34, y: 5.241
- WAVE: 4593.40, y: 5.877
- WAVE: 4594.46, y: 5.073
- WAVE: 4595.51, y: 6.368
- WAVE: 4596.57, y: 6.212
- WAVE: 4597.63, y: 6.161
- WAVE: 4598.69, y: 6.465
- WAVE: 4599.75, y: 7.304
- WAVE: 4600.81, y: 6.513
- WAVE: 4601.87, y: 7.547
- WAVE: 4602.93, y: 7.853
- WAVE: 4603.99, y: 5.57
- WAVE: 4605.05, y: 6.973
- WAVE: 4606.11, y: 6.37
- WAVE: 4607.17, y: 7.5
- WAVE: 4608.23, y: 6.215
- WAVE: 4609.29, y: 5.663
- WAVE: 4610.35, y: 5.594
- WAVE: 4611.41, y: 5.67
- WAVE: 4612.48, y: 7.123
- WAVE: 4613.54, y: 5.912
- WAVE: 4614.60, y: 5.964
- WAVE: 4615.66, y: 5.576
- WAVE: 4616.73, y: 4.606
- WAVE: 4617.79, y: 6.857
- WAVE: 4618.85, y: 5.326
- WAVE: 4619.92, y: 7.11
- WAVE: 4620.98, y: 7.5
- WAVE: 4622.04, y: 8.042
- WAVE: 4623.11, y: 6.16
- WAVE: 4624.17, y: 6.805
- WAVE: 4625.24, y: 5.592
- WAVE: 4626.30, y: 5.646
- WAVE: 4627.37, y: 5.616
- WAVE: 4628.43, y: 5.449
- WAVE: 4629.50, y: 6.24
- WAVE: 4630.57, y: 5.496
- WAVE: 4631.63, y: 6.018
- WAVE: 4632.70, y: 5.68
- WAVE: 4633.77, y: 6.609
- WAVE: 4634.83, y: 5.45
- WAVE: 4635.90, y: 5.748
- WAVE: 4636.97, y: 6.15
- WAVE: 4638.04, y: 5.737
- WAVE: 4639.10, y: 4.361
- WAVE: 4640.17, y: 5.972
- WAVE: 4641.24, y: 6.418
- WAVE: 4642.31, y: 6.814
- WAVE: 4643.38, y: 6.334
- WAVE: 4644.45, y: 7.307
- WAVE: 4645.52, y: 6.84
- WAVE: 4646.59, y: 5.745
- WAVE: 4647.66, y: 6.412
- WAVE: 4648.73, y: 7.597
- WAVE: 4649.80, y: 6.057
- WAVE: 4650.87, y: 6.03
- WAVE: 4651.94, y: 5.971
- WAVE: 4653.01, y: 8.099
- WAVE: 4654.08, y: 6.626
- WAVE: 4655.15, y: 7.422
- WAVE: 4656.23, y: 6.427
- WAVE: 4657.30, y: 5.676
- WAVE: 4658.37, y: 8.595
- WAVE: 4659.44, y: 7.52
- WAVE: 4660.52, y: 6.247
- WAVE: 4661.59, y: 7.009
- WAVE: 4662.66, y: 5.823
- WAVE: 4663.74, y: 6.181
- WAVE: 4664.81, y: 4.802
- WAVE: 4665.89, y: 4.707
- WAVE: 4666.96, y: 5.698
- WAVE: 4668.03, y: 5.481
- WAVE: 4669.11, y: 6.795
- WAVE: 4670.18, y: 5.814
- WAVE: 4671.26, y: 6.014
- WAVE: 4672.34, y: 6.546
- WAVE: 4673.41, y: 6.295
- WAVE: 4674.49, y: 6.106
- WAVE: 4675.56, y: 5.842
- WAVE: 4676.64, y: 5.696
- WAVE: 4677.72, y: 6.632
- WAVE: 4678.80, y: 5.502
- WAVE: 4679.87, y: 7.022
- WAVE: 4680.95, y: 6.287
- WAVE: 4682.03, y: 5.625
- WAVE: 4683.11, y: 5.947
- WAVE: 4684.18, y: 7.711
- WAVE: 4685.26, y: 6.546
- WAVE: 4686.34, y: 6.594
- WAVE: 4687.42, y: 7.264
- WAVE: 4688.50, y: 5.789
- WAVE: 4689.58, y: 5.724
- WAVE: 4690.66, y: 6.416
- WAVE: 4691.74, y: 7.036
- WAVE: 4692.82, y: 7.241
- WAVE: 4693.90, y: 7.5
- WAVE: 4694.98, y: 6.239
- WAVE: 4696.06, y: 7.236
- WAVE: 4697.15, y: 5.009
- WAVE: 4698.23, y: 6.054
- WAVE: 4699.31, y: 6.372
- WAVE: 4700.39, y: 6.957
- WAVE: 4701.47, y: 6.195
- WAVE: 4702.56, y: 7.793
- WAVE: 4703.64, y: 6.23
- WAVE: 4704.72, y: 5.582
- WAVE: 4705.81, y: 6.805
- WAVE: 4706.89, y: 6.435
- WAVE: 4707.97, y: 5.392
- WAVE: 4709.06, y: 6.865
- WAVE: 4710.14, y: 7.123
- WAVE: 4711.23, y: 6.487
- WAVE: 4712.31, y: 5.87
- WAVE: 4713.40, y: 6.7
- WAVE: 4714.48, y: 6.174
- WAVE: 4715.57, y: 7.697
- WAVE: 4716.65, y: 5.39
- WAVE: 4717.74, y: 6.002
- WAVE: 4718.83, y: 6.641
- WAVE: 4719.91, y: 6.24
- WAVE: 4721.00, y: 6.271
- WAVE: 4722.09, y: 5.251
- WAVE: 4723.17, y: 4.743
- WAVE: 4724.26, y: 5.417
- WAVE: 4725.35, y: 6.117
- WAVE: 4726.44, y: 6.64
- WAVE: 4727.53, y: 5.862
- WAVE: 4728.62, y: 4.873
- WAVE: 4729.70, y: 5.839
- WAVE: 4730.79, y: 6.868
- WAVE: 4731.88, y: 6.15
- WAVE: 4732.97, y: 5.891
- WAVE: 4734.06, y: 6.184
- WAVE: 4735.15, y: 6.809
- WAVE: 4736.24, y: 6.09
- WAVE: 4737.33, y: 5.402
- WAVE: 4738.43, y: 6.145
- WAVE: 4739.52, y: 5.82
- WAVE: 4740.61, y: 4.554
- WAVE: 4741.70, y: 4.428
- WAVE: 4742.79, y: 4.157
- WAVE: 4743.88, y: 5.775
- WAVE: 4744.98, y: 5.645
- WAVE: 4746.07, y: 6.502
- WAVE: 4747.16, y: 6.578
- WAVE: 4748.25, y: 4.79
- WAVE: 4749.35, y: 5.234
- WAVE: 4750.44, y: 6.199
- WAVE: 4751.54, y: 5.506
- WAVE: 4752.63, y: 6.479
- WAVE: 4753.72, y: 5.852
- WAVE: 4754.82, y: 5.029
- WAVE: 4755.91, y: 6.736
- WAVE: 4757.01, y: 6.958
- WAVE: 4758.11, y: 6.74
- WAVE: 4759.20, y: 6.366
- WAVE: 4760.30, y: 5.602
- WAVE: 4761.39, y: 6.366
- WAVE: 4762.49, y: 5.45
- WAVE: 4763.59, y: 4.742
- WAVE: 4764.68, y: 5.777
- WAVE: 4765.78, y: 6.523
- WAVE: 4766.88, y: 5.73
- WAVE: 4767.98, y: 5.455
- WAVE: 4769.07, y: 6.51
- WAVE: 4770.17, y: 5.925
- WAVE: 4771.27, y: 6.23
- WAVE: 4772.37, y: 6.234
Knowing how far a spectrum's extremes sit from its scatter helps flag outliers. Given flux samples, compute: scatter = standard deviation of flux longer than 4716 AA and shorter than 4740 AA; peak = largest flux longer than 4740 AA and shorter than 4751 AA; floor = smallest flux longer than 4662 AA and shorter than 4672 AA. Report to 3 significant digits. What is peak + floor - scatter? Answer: 10.7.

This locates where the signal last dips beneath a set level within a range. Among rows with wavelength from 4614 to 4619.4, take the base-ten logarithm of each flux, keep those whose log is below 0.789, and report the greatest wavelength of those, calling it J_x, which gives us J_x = 4618.85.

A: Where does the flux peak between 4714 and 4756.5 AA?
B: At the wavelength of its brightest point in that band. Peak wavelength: 4715.57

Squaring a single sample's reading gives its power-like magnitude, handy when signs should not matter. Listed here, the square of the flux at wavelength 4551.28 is 47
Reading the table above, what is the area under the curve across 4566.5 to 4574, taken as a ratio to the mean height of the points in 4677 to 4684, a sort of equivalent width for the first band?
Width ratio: 8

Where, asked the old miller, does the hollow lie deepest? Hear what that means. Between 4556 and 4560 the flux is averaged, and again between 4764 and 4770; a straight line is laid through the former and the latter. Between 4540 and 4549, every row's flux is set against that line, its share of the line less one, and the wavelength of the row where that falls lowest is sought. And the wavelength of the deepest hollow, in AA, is 4546.05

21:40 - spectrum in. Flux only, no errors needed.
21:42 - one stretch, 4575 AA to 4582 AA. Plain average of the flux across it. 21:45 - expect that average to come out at 6.29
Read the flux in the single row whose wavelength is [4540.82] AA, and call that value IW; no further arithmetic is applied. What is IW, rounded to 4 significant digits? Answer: 7.272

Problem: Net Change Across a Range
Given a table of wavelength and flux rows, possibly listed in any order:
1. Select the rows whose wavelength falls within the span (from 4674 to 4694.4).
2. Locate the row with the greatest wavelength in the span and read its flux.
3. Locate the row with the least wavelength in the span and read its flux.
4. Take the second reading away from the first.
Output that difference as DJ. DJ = 1.39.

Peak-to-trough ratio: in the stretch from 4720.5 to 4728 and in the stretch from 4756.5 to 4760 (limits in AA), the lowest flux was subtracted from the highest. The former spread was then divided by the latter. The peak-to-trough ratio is 3.2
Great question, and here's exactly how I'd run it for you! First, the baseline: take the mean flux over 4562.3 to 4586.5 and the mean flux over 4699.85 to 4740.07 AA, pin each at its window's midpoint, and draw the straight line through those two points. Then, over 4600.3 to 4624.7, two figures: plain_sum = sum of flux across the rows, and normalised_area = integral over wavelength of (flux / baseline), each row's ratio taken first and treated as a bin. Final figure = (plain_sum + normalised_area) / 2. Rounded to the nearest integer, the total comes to 86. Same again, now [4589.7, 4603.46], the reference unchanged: 48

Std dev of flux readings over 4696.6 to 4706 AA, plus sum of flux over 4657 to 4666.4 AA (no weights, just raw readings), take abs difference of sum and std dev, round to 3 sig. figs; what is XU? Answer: 55.8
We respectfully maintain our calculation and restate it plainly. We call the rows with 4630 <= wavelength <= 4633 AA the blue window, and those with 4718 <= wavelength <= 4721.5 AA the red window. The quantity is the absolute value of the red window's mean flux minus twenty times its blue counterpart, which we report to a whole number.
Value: 108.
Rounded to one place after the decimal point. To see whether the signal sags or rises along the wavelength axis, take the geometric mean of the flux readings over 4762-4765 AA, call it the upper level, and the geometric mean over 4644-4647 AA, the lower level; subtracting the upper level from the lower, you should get 1.3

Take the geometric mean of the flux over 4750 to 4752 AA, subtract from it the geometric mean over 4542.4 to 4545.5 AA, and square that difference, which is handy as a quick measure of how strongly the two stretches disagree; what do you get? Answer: 1.4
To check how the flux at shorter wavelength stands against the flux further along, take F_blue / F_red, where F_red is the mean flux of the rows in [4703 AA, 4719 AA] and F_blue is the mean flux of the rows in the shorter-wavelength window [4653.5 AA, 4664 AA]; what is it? 1.06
